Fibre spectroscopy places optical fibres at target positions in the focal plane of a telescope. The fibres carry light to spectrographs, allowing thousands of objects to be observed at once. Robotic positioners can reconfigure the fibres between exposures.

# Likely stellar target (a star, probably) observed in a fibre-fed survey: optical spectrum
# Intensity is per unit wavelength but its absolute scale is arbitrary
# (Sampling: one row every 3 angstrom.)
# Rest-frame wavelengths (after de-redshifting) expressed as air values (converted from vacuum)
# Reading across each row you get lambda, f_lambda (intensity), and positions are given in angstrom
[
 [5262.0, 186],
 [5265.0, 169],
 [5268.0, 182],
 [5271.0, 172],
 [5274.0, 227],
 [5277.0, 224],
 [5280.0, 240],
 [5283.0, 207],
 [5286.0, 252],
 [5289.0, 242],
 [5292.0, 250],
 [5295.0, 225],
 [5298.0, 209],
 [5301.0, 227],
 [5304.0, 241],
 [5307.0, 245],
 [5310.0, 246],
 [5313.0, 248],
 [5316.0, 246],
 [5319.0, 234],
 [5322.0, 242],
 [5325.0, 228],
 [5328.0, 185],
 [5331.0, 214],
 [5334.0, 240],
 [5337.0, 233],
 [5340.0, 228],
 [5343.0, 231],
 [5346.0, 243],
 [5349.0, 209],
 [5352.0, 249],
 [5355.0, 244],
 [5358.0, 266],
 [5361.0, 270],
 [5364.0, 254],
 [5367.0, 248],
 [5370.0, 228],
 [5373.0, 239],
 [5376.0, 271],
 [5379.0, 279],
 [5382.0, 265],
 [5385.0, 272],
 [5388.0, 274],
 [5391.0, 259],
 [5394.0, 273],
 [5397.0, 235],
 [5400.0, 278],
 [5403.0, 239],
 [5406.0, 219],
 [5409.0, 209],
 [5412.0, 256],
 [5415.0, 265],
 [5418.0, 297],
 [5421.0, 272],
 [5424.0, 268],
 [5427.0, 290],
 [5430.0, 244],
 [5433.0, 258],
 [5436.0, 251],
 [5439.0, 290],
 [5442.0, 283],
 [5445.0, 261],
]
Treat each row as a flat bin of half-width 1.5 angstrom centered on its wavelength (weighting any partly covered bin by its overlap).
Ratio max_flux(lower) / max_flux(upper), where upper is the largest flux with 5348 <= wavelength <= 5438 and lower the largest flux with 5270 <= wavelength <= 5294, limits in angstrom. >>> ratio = 0.848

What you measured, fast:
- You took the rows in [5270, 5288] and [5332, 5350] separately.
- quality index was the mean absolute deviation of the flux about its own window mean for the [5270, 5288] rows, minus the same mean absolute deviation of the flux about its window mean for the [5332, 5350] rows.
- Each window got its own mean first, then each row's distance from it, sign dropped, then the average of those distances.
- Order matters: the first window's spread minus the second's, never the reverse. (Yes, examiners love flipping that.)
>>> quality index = 12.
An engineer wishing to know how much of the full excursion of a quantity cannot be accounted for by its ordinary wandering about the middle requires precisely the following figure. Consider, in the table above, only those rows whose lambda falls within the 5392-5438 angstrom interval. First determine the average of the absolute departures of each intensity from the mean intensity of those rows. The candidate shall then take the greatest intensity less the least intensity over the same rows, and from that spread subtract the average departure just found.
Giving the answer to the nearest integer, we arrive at 69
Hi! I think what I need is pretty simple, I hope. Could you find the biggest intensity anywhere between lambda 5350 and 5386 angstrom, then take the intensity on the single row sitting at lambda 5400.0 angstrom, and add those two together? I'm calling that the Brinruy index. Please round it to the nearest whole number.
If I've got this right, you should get 557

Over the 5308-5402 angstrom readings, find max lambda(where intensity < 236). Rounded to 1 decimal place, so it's 5397.0 angstrom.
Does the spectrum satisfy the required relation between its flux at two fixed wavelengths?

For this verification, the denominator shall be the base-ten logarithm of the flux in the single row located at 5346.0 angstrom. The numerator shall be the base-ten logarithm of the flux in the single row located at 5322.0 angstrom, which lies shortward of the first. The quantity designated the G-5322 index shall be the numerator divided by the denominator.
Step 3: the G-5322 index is 1.00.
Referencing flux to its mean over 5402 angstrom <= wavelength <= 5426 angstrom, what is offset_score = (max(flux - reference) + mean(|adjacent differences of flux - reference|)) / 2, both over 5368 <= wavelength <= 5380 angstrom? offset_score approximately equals 21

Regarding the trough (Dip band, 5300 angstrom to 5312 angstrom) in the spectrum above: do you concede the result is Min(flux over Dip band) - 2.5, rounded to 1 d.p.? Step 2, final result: 224.5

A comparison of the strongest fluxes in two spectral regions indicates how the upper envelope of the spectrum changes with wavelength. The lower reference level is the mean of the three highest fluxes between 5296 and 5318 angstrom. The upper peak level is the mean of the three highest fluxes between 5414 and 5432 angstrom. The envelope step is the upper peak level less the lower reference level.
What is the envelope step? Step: 40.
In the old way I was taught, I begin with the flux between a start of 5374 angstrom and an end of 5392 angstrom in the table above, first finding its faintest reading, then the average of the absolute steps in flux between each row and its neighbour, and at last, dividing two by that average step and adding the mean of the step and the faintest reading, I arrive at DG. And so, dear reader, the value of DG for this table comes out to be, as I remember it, 134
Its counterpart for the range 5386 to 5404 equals 132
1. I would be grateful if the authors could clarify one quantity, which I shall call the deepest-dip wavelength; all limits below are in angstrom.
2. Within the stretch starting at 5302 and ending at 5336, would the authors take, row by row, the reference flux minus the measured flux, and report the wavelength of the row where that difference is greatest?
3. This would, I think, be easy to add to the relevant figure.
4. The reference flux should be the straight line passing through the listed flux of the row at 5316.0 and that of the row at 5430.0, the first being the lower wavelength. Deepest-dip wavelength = 5328.0 angstrom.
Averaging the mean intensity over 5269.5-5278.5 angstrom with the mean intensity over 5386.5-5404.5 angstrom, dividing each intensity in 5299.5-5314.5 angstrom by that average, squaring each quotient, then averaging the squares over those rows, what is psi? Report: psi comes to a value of 1.07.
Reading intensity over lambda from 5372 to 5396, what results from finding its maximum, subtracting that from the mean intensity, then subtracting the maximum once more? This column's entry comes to -292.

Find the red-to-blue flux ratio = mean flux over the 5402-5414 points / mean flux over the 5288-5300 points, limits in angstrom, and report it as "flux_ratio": 1.00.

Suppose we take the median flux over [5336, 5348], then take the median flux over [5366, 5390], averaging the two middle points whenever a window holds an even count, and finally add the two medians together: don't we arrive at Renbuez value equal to 500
